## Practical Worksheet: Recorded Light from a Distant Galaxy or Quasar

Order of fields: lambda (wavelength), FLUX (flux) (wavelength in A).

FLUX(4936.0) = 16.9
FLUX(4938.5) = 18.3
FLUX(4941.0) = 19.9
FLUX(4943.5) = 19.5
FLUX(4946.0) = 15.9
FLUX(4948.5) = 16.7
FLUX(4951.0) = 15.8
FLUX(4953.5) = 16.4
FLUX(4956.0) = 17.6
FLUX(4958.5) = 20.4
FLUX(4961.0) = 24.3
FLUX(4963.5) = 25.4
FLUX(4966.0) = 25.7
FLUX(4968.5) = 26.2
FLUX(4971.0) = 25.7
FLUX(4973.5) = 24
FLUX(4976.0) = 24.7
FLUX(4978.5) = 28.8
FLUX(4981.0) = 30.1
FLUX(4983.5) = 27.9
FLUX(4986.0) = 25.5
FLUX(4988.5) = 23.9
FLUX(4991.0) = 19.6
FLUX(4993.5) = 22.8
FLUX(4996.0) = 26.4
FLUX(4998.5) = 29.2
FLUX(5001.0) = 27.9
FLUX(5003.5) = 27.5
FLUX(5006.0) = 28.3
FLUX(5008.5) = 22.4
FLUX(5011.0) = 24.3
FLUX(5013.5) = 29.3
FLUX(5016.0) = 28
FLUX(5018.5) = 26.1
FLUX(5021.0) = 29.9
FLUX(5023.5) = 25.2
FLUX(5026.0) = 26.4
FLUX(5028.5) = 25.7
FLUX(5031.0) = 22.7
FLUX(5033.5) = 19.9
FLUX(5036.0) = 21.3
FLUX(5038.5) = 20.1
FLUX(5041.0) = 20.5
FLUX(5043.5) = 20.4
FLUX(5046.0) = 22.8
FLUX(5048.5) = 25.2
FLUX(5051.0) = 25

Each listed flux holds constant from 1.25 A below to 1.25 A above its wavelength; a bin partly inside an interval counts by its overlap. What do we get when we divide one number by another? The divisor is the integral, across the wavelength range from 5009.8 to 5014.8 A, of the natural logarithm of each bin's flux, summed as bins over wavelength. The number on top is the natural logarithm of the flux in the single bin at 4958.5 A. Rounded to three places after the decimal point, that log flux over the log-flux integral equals 0.184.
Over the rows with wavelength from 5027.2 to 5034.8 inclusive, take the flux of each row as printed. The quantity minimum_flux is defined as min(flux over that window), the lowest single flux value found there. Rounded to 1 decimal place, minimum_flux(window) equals 19.9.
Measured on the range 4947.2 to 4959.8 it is 15.8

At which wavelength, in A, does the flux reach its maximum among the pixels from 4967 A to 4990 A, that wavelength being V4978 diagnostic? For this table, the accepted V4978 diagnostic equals 4981.0 A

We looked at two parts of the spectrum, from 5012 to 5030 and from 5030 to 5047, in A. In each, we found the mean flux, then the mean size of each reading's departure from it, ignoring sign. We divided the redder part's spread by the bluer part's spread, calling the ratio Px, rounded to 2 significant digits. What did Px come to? 0.63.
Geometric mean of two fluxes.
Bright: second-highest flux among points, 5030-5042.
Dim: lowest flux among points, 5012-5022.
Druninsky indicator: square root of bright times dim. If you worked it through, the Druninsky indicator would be 23.6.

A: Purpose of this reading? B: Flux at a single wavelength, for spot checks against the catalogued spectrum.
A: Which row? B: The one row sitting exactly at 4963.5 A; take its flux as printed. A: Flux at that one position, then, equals 25.4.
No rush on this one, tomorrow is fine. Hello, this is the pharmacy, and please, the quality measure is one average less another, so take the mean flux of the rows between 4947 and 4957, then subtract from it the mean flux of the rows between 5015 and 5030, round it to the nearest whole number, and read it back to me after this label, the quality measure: -10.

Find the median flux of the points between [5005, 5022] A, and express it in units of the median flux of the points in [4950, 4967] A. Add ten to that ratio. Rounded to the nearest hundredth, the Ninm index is 11.37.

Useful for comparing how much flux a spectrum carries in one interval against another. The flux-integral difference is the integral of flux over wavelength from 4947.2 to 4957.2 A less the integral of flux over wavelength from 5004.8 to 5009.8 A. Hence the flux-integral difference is 40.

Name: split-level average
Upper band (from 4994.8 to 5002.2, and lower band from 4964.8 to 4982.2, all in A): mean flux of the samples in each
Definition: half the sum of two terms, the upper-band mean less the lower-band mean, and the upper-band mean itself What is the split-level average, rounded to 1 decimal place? 14.6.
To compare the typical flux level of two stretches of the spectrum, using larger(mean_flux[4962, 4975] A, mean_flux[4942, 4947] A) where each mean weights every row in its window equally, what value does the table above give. 25.4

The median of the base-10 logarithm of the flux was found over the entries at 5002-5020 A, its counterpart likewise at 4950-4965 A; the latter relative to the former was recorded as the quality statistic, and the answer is 0.89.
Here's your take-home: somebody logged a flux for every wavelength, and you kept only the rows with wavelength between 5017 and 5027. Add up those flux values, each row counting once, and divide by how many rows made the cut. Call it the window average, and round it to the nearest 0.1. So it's 26.9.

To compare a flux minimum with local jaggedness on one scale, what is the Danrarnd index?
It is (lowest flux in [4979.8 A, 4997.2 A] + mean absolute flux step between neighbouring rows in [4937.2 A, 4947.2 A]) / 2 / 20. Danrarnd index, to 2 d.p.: 0.54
